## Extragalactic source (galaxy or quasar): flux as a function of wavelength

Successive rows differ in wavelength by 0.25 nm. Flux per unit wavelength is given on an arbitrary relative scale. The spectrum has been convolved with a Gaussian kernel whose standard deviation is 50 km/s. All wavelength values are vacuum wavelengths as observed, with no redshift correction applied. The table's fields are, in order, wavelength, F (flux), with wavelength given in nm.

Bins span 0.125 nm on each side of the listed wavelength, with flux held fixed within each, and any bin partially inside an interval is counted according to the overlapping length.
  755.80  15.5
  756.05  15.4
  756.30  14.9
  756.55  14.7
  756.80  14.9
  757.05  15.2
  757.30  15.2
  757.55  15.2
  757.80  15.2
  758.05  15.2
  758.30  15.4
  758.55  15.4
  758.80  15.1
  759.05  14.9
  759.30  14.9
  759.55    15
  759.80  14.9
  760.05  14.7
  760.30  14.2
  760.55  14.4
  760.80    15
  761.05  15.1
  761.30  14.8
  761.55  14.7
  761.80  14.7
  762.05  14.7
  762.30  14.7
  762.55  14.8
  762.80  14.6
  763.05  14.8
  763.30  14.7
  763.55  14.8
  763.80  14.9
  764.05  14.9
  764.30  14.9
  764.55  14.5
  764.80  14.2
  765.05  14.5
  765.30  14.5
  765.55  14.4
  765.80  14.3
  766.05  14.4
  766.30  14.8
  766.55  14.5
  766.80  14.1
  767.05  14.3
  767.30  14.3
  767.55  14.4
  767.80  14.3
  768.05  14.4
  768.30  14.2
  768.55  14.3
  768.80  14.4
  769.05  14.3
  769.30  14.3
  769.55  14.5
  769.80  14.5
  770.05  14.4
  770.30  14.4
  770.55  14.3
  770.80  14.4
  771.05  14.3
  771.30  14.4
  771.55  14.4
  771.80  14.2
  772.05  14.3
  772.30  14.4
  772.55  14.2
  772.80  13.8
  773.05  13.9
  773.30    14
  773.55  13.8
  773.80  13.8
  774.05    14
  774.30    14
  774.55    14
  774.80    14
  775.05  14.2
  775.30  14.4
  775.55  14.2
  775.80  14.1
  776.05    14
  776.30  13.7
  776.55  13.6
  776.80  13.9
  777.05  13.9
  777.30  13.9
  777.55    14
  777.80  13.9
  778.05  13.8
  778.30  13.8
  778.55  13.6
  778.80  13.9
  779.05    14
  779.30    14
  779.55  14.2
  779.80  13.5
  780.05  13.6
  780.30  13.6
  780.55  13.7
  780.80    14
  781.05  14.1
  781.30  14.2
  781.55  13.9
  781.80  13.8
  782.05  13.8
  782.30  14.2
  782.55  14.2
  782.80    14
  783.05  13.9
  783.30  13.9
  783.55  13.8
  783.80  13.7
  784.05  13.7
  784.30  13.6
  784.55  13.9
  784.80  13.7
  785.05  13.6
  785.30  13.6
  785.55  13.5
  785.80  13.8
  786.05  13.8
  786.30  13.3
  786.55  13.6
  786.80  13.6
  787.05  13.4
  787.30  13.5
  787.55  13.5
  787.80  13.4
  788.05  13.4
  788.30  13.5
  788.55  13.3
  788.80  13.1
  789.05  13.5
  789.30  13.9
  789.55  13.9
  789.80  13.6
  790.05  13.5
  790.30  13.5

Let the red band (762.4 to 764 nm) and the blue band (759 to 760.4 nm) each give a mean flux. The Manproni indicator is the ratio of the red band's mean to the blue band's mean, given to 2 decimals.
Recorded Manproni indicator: 1.00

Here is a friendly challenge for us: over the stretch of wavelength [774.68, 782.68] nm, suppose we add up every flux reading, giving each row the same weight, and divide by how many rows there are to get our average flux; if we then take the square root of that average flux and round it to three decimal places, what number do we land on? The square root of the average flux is 3.732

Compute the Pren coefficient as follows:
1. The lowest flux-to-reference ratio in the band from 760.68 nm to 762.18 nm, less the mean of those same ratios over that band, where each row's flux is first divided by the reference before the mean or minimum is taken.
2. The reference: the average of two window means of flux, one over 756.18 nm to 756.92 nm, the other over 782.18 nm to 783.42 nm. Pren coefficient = -0.0092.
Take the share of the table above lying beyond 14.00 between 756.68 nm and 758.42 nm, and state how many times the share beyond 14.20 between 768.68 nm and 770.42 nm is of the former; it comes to 1.0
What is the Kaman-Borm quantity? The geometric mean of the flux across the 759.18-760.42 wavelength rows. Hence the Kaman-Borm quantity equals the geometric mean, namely 14.7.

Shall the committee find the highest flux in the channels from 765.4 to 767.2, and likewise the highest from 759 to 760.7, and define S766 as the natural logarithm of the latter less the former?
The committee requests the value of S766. -1.6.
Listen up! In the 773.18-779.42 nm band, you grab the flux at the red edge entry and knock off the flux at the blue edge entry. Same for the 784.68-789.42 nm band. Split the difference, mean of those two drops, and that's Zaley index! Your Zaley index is 0.10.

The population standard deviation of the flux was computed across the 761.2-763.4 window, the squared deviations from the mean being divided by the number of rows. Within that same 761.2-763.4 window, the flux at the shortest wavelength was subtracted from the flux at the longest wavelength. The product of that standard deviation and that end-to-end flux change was -0.01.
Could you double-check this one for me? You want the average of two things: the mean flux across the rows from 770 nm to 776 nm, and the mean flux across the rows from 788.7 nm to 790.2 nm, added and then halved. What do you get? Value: 13.9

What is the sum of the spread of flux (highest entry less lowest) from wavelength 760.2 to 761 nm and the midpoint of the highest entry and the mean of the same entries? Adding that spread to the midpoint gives 15.6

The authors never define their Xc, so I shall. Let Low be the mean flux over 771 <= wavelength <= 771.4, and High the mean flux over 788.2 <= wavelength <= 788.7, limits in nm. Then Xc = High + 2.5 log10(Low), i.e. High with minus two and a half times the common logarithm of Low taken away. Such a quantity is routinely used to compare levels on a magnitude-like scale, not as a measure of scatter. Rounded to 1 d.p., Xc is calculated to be 16.3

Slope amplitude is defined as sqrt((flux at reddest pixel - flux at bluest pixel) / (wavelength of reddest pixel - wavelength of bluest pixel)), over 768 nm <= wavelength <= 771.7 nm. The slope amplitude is 0.0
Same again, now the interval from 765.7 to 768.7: 0.0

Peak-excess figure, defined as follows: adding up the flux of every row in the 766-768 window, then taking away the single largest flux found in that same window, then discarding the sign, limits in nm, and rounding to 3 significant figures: 100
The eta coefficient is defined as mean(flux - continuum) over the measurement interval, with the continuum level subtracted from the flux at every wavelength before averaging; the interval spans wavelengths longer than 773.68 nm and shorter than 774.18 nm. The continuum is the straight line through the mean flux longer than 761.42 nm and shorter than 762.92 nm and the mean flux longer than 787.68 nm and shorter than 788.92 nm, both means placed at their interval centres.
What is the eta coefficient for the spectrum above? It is -0.19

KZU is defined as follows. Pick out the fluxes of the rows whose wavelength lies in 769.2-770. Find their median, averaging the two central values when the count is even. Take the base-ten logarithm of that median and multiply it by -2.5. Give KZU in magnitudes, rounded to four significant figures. -2.903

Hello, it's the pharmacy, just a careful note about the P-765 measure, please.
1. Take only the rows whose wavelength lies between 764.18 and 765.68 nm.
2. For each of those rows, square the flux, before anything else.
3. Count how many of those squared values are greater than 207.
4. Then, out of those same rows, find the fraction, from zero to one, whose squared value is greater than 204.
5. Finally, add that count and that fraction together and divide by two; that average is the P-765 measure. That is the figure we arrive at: 2.9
